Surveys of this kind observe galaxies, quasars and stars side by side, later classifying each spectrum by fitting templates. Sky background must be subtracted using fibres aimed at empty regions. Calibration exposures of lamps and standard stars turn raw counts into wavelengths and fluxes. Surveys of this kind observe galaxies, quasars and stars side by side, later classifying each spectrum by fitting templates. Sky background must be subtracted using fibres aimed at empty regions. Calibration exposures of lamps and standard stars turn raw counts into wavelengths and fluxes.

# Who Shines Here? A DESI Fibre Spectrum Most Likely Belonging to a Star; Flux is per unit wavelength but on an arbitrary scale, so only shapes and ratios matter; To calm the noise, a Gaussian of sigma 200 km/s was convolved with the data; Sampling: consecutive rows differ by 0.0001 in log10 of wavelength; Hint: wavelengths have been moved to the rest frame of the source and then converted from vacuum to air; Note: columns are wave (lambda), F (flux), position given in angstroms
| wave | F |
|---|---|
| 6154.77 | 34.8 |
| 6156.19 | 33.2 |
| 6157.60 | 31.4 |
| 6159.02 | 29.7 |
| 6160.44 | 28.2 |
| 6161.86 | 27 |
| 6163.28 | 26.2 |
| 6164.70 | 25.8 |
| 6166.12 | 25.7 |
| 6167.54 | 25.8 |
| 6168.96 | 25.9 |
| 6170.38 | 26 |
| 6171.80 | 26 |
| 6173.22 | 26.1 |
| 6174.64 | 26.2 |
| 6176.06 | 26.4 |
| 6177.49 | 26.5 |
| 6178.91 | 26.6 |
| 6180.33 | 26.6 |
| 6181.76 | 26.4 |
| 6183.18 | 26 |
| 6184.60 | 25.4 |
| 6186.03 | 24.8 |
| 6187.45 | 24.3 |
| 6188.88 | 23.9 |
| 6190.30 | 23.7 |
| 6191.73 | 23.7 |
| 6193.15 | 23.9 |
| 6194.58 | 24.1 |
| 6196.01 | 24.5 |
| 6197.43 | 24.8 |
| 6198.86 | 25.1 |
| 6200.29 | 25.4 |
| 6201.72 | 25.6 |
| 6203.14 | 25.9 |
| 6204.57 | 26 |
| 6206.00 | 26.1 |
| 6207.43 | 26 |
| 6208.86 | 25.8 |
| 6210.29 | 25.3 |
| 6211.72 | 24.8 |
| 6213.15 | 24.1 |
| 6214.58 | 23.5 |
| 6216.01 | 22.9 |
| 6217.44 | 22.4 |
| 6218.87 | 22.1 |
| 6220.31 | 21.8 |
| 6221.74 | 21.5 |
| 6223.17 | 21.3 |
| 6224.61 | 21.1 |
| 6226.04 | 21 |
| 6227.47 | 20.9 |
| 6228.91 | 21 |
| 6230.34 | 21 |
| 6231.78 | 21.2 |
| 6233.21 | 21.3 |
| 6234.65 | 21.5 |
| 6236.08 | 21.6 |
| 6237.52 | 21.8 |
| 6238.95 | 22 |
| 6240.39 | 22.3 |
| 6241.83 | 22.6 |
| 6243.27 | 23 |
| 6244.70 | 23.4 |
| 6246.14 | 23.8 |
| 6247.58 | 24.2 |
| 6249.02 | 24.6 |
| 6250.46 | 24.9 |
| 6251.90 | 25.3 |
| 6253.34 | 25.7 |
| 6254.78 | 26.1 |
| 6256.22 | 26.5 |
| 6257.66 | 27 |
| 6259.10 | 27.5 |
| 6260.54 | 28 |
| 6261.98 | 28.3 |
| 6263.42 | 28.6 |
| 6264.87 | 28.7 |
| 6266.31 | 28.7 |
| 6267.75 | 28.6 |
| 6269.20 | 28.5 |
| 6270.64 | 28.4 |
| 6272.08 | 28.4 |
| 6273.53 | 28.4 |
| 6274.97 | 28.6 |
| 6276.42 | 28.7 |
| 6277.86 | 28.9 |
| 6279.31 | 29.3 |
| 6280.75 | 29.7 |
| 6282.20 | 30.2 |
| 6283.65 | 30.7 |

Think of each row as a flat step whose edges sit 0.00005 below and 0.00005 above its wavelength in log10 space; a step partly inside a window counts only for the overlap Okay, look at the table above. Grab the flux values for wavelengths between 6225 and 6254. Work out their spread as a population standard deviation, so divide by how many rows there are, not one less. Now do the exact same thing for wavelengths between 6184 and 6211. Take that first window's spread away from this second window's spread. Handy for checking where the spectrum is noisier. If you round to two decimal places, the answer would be -0.73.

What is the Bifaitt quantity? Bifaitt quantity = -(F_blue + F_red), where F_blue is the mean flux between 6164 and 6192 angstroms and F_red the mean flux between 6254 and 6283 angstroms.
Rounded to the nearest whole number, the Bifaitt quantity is -54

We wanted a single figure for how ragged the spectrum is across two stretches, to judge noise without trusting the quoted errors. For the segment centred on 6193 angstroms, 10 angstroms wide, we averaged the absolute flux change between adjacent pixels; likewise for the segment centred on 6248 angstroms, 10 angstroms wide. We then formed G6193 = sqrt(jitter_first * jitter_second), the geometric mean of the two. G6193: 0.29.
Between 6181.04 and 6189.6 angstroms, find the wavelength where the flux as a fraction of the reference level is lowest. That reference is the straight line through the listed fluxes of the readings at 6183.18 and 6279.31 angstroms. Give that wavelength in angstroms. 6188.88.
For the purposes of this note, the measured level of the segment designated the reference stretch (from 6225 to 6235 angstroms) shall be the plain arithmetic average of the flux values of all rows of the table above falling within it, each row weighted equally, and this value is 21.1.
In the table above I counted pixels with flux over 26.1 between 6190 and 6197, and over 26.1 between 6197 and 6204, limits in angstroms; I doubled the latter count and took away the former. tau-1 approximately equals 0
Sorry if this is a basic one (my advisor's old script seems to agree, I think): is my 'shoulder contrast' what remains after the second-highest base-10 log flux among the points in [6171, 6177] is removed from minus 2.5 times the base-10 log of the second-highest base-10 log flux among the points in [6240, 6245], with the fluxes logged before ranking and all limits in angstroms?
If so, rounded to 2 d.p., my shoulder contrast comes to -1.75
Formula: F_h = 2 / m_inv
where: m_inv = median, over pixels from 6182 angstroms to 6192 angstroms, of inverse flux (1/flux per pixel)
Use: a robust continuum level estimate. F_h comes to 49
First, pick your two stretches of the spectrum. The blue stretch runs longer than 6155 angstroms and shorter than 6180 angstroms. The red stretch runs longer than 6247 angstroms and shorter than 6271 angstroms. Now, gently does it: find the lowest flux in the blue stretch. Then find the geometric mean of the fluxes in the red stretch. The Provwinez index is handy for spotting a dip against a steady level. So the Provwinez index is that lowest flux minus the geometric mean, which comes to -1.3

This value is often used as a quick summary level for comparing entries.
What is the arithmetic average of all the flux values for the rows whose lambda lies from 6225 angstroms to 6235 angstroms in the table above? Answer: 21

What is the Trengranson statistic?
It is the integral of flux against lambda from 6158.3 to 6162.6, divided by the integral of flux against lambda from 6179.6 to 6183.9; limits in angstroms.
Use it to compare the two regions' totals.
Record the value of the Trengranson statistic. 1.07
